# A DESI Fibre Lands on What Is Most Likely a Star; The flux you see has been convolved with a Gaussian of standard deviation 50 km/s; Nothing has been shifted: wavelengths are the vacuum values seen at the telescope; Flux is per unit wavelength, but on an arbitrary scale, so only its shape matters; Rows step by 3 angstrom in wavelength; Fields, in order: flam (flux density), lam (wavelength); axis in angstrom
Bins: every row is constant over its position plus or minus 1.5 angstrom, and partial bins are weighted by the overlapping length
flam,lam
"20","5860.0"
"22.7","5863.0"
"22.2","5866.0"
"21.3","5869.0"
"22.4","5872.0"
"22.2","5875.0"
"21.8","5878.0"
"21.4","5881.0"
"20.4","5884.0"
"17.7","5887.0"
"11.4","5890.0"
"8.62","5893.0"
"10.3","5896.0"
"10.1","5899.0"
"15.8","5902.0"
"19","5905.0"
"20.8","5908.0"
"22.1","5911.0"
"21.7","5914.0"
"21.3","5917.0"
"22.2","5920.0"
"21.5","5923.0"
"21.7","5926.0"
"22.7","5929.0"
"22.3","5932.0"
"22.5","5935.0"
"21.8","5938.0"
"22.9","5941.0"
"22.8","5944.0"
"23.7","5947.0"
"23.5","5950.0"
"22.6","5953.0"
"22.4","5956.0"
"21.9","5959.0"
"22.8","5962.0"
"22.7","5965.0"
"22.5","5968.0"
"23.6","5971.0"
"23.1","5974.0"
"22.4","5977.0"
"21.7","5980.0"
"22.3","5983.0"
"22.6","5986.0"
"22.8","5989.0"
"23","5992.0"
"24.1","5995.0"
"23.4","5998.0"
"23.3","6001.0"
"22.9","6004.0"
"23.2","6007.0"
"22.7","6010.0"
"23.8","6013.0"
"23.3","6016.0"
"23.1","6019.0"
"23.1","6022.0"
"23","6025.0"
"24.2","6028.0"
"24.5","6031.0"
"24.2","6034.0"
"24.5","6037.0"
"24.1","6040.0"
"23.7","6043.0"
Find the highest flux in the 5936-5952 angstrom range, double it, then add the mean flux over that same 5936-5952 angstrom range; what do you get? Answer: 70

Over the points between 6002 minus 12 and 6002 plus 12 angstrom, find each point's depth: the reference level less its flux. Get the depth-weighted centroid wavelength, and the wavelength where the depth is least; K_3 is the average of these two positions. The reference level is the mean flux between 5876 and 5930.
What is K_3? 5998.7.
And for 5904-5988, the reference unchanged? 5947.8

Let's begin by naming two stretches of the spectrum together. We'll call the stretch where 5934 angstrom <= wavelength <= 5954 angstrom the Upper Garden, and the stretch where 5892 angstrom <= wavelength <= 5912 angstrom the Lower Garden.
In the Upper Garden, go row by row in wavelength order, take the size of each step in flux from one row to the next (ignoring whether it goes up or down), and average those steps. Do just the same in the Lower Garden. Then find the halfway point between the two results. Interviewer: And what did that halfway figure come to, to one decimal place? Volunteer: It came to 1.5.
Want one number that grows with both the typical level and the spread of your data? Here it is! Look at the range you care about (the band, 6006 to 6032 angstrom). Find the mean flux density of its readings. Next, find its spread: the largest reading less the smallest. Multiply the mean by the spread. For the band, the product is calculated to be 42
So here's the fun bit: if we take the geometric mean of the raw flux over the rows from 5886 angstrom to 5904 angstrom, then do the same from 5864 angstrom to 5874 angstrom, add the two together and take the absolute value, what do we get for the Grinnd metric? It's 33.9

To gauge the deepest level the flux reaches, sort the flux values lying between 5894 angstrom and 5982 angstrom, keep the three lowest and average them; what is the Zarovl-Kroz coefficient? 12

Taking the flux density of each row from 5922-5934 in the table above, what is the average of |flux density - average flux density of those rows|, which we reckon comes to 0.45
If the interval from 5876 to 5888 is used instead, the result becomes 1.31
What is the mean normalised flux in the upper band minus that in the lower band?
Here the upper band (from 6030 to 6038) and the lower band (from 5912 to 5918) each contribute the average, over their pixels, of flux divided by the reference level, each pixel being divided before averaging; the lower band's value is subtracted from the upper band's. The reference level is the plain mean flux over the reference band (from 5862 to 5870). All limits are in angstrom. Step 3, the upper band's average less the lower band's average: 0.13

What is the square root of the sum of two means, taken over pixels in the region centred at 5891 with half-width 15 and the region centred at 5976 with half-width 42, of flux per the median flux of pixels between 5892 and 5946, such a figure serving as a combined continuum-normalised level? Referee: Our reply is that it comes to 1.33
